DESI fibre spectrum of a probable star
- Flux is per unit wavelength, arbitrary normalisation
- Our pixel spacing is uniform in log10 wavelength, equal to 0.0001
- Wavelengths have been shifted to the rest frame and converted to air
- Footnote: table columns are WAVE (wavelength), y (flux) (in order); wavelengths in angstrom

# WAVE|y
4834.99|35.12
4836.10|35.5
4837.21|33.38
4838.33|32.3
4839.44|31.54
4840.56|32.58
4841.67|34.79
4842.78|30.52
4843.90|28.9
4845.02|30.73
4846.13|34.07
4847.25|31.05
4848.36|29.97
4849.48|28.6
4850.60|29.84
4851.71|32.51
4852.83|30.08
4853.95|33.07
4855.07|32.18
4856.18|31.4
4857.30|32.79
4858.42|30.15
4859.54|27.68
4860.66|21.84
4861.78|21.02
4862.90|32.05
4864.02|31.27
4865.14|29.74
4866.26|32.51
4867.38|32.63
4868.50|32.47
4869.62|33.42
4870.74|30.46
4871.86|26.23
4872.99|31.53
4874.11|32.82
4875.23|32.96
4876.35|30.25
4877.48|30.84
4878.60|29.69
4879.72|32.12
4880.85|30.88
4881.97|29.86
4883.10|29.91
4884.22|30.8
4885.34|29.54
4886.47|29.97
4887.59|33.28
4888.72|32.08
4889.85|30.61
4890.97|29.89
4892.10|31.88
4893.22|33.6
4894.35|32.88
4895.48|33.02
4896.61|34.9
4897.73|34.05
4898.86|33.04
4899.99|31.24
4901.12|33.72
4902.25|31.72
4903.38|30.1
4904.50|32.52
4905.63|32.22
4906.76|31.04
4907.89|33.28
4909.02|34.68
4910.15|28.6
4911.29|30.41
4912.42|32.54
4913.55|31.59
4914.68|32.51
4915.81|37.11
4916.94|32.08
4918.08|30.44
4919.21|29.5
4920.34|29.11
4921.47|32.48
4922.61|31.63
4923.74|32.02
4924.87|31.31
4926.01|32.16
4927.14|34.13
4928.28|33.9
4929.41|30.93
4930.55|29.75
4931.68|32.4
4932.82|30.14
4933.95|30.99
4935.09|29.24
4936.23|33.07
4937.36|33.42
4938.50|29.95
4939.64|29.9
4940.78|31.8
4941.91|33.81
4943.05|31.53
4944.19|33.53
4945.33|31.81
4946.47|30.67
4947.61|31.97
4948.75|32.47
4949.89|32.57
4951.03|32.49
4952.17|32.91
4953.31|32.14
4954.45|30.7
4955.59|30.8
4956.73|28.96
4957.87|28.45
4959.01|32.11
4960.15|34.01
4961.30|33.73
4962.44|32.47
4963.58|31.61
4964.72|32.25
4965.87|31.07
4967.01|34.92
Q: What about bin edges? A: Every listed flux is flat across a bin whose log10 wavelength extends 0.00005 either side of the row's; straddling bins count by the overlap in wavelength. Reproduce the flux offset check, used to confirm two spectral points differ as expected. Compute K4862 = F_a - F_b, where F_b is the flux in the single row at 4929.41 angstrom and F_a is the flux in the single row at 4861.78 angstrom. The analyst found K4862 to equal -9.9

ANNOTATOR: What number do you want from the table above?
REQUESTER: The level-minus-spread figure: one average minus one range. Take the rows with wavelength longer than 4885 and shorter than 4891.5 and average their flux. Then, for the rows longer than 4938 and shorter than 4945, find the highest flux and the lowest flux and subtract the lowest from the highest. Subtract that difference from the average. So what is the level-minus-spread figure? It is 27.0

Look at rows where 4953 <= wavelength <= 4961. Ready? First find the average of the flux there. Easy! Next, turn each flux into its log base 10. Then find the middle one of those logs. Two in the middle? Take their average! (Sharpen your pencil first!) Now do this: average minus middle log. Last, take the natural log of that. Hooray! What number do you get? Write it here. 3.39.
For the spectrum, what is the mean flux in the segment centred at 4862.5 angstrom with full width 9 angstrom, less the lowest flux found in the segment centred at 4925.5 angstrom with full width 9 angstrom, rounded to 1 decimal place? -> -2.6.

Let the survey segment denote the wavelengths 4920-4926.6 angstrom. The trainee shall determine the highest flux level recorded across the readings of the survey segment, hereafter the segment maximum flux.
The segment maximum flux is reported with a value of 32.48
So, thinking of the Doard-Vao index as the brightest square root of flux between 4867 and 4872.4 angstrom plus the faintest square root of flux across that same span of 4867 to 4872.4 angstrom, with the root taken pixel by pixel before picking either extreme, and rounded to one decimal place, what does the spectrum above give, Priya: 10.9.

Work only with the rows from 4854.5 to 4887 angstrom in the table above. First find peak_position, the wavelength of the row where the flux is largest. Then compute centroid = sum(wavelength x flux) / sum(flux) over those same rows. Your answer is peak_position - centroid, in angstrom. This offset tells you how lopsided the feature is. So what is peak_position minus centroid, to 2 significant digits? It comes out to -1.2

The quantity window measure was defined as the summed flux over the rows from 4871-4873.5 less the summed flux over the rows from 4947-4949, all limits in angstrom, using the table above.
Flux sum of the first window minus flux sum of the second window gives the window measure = -6.7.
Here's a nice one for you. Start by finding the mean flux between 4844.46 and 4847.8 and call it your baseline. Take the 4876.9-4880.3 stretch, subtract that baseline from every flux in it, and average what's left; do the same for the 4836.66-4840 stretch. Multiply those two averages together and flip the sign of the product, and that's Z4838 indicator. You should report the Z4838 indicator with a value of 0.5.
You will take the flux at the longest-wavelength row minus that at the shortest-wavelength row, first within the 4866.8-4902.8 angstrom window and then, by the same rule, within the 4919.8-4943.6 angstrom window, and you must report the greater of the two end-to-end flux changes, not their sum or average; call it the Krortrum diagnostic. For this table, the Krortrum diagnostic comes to 2.4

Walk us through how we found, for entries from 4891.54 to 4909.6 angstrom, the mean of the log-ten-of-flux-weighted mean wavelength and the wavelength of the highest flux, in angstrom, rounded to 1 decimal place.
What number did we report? 4898.6 angstrom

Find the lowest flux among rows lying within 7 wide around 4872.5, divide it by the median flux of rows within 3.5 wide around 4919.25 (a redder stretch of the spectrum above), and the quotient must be 0.89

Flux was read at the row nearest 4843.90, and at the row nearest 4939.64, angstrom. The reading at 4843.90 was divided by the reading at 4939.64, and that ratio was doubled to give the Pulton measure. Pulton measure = 1.93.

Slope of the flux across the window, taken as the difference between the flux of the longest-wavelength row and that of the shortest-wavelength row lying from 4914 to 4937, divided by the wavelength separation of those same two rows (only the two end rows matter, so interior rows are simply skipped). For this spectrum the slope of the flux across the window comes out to 0.03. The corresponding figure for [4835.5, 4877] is -0.13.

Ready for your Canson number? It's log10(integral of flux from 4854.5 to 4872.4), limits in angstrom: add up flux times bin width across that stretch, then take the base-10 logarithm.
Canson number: 2.73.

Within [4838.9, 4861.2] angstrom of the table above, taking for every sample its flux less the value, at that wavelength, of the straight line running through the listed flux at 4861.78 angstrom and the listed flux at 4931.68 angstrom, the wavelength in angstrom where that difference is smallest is 4860.66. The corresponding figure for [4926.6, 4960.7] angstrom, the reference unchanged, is 4957.87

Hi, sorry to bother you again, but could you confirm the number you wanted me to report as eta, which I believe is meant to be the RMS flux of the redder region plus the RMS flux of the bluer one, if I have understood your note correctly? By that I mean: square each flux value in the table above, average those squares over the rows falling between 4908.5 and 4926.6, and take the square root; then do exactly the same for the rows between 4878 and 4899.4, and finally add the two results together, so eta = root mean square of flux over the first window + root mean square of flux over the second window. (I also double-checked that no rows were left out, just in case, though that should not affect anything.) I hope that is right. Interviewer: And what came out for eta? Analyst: 63.6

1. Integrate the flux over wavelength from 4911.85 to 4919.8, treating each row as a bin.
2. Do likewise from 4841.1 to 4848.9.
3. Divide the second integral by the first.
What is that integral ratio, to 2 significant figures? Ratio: 0.96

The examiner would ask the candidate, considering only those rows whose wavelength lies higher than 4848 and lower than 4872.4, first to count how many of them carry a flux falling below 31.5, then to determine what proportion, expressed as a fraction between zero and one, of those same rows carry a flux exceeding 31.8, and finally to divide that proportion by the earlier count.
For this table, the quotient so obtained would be 0.031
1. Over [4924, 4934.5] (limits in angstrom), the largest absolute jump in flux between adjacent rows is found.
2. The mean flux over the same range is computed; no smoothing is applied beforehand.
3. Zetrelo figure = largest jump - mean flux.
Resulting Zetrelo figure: -28.8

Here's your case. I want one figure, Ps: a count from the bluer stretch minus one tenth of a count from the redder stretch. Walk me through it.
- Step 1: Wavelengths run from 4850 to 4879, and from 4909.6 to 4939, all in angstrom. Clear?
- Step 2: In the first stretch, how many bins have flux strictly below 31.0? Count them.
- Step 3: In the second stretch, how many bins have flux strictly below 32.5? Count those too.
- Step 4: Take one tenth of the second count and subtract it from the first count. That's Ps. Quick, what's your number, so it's 10.1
